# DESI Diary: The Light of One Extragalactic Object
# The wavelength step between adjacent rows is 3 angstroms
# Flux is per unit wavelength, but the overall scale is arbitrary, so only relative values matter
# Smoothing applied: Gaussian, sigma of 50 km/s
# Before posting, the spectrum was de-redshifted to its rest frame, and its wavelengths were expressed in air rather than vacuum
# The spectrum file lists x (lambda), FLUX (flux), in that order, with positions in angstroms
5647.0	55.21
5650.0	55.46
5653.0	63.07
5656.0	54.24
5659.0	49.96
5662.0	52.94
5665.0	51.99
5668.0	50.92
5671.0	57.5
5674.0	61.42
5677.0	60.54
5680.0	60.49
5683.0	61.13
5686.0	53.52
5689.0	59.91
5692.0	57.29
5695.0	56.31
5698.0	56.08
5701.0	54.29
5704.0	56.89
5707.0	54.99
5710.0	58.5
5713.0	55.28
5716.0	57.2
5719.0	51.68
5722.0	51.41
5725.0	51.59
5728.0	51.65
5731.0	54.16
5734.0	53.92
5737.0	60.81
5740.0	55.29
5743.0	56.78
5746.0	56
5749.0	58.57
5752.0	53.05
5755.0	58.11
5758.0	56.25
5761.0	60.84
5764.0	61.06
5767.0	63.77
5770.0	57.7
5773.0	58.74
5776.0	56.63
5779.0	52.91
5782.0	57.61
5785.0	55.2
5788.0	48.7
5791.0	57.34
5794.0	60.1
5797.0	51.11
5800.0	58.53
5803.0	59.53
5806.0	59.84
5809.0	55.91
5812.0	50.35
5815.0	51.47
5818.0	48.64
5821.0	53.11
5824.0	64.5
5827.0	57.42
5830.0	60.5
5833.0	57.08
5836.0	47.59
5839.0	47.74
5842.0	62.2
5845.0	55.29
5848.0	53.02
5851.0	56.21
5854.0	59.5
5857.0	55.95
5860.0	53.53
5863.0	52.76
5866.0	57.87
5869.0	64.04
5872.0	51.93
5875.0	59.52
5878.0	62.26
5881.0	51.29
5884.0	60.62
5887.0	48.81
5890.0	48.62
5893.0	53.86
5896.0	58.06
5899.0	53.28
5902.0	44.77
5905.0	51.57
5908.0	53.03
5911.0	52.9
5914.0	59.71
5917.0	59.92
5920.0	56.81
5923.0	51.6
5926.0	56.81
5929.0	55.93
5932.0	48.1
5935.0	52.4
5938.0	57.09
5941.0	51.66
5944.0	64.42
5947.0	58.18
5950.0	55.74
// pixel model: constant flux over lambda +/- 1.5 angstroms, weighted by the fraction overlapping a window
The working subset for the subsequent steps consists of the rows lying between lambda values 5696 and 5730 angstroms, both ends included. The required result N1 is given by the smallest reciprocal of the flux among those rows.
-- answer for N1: 0.0171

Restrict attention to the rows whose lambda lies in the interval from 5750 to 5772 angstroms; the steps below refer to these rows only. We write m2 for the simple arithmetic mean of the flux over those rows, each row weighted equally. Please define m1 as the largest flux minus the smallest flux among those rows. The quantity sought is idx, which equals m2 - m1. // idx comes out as 48.0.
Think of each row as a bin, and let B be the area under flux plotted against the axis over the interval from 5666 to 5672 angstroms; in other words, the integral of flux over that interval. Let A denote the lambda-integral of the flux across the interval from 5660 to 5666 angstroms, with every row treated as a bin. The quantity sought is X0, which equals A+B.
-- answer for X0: 636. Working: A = 314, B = 323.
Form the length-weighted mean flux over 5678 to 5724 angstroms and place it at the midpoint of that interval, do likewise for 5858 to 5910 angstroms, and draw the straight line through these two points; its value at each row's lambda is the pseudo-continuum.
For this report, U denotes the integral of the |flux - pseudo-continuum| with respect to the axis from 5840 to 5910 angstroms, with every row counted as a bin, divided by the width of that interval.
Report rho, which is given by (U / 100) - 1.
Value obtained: -0.962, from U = 3.81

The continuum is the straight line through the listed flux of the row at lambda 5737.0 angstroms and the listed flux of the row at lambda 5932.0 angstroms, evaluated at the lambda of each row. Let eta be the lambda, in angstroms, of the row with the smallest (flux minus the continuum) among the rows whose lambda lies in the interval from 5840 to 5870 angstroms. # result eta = 5848.0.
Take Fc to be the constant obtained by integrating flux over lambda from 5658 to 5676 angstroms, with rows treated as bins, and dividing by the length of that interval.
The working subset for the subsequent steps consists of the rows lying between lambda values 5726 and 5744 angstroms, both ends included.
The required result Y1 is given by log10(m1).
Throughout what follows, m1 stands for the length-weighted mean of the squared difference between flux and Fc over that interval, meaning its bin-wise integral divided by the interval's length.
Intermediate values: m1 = 9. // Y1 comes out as 0.97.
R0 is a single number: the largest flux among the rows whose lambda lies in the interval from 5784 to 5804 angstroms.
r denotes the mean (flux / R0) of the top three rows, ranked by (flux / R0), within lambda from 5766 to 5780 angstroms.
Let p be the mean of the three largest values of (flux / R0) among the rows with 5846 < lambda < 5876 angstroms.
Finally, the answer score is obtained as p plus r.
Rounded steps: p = 1.02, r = 1.00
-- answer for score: 2.01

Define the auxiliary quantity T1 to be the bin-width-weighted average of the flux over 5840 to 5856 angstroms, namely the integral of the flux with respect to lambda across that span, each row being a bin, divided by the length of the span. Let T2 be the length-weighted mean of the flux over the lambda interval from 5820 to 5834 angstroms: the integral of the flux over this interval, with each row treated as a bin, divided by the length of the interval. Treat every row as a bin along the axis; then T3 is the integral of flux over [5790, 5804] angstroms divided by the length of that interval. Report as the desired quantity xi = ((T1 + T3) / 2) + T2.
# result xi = 116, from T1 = 56.9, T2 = 59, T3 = 57.2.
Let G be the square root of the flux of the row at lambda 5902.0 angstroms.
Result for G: 6.69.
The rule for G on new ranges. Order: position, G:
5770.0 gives 7.60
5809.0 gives 7.48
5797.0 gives 7.15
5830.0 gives 7.78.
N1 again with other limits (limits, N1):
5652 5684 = 0.0159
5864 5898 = 0.0156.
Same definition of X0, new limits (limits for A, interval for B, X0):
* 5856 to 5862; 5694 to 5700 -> 663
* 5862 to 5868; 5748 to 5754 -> 672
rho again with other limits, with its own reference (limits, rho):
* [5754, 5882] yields -0.961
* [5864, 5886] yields -0.947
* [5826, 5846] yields -0.952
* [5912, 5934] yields -0.962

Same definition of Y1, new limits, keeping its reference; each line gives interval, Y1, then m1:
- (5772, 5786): 0.86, 7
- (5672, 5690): 1.51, 33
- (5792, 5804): 1.32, 21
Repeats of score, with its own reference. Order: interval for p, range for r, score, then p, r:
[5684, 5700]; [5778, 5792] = 1.91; 0.96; 0.94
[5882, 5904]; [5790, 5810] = 1.95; 0.96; 1.00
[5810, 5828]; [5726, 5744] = 1.93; 0.97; 0.96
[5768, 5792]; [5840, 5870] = 2.00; 0.97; 1.03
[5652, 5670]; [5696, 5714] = 1.90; 0.94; 0.95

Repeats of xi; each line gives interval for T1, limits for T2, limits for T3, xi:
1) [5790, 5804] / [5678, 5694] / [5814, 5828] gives 115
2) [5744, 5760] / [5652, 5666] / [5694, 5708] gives 110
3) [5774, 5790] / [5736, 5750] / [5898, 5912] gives 110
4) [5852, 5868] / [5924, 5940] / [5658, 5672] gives 108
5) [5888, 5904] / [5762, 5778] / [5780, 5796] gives 113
